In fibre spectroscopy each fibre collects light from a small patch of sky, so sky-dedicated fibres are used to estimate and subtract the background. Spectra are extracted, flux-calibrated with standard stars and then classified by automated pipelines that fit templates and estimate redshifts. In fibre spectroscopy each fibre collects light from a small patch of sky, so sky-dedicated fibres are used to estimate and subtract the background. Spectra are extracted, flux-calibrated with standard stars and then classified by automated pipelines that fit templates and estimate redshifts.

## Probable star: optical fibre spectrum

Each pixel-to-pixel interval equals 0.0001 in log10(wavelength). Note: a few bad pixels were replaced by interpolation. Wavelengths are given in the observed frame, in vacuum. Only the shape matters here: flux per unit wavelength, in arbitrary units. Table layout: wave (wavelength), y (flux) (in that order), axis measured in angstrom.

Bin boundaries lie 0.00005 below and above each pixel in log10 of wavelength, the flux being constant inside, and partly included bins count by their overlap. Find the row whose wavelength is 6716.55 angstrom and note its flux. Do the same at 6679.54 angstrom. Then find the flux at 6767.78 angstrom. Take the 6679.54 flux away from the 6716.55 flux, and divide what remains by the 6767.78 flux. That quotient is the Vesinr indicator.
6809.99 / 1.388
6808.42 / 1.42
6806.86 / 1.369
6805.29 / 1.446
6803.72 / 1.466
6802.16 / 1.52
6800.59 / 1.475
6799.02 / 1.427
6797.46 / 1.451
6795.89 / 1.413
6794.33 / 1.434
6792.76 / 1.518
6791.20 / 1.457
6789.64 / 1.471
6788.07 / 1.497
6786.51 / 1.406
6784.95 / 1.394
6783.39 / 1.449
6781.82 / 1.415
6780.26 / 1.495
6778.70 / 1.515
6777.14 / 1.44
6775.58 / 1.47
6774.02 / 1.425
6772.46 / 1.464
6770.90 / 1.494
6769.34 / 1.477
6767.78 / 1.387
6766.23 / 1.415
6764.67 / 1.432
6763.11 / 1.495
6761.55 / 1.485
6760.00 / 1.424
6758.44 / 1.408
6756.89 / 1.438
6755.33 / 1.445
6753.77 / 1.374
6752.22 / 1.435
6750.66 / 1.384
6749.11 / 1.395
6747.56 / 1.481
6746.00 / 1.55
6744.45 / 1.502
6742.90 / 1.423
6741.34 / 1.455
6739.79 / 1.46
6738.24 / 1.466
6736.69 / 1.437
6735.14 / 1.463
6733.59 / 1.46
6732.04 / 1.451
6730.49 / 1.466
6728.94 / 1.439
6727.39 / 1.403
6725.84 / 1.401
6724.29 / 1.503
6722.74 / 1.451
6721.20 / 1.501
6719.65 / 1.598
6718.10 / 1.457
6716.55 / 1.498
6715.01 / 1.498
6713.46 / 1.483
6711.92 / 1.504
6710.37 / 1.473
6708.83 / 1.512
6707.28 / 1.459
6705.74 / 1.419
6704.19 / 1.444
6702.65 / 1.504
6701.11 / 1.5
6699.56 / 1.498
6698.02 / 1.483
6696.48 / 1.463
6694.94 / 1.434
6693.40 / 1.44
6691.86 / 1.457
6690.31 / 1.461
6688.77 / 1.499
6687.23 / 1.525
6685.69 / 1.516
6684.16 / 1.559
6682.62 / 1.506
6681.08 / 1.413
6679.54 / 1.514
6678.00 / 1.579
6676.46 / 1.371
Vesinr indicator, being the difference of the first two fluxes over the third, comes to -0.012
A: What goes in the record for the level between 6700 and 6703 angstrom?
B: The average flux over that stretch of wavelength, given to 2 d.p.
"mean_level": 1.50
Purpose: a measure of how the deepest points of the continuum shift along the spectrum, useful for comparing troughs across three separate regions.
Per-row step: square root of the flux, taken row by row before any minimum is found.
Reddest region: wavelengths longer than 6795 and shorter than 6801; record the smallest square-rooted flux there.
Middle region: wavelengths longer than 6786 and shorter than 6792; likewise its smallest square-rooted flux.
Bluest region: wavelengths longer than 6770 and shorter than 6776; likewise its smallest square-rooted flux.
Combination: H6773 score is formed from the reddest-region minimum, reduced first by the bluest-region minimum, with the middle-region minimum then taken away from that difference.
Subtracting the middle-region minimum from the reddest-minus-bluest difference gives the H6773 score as -1.19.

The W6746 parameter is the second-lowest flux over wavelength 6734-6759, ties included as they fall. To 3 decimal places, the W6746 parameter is 1.384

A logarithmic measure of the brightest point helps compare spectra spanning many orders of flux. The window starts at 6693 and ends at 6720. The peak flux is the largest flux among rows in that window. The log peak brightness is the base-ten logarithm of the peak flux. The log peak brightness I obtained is 0.204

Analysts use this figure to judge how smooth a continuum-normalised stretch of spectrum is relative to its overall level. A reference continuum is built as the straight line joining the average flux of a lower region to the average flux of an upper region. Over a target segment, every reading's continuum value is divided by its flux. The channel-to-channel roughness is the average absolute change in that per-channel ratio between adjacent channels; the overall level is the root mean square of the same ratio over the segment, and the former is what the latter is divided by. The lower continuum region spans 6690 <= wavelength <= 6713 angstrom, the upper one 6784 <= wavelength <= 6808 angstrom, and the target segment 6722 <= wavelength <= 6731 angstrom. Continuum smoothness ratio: 33.2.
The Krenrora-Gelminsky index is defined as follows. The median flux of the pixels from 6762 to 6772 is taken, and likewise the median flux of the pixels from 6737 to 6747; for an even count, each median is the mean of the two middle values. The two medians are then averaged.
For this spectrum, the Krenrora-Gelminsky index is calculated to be 1.46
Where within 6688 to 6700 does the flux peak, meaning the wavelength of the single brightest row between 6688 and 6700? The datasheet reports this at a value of 6688.77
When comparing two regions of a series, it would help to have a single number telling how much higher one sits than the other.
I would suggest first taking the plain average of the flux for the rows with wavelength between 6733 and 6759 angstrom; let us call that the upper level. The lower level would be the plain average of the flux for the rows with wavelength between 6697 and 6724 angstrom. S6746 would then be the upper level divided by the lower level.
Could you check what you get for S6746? 0.97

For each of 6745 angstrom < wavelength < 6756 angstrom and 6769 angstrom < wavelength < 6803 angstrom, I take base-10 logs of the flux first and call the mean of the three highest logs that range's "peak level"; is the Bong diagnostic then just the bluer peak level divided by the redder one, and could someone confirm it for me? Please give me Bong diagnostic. 0.96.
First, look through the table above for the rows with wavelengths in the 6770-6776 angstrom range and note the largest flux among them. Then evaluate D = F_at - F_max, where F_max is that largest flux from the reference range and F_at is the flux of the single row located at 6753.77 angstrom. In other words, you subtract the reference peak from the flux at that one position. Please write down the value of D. -0.12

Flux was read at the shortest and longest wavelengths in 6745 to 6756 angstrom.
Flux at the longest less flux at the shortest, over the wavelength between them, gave -0.011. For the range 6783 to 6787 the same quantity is -0.014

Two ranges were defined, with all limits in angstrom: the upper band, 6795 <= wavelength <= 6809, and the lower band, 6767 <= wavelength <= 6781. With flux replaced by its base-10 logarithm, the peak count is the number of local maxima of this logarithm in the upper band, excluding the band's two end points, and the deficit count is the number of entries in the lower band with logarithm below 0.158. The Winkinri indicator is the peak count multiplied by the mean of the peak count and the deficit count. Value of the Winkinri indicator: 4.0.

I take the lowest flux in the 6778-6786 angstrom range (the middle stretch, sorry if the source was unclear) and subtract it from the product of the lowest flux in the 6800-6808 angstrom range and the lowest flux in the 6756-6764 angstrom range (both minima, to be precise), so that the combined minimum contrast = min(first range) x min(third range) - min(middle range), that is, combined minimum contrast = 0.534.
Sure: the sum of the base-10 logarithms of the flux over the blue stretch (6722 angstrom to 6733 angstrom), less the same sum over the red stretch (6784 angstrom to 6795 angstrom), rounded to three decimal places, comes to -0.018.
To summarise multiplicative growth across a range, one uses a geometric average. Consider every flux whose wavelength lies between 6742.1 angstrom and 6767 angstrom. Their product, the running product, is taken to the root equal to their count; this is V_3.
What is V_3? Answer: 1.44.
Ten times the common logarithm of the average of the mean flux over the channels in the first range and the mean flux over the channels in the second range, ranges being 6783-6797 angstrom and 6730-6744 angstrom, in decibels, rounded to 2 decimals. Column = 1.62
